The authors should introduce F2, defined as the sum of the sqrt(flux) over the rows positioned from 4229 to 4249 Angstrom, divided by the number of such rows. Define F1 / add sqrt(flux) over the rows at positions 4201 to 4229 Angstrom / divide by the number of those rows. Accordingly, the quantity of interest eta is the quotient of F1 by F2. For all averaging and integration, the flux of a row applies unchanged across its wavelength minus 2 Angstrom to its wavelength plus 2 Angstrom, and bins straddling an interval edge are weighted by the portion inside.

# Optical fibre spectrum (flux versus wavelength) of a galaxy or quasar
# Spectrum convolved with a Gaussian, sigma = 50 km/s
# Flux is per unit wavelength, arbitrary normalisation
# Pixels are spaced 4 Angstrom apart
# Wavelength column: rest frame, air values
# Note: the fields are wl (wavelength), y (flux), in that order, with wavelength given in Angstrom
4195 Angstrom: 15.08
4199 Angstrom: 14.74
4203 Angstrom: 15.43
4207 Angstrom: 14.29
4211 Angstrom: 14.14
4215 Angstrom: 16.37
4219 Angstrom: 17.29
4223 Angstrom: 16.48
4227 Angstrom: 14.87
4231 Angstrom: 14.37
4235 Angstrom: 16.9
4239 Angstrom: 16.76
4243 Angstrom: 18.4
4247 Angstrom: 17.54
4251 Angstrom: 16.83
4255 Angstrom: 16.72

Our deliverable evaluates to 0.96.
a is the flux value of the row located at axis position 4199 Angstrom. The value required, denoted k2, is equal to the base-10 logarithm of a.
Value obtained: 1.17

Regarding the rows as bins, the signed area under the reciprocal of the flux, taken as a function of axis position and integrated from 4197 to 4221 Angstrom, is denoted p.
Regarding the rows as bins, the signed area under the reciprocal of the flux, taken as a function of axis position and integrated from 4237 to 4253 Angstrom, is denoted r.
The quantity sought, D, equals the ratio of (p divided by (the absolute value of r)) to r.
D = 1.8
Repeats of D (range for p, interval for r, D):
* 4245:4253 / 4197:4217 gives 0.3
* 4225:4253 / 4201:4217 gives 1.5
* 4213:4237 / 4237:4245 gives 7.2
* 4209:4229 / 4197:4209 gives 1.9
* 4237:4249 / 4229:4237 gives 2.6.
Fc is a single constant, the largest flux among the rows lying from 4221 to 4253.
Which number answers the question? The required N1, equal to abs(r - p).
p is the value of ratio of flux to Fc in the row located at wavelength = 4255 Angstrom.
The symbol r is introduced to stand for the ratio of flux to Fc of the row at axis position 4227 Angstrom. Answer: 0.10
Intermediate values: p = 0.909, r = 0.81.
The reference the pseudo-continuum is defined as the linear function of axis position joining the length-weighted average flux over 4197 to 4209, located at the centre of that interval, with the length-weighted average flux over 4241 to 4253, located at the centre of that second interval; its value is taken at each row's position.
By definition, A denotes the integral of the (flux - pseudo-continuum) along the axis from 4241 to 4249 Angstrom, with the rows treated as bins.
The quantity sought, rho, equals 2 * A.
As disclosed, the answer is 8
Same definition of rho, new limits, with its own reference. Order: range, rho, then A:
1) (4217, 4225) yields 15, 7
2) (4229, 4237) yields -17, -9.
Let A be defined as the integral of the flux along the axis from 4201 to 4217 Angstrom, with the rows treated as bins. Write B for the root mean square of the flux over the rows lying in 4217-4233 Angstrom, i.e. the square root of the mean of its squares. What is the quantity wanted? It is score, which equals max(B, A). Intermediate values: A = 241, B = 15.8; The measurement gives 241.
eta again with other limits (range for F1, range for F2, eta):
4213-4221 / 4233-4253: 0.99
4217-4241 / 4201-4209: 1.04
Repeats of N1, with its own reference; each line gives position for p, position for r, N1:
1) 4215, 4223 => 0.01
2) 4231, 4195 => 0.04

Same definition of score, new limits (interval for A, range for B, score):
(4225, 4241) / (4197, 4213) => 252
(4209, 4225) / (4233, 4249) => 257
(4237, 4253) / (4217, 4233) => 278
